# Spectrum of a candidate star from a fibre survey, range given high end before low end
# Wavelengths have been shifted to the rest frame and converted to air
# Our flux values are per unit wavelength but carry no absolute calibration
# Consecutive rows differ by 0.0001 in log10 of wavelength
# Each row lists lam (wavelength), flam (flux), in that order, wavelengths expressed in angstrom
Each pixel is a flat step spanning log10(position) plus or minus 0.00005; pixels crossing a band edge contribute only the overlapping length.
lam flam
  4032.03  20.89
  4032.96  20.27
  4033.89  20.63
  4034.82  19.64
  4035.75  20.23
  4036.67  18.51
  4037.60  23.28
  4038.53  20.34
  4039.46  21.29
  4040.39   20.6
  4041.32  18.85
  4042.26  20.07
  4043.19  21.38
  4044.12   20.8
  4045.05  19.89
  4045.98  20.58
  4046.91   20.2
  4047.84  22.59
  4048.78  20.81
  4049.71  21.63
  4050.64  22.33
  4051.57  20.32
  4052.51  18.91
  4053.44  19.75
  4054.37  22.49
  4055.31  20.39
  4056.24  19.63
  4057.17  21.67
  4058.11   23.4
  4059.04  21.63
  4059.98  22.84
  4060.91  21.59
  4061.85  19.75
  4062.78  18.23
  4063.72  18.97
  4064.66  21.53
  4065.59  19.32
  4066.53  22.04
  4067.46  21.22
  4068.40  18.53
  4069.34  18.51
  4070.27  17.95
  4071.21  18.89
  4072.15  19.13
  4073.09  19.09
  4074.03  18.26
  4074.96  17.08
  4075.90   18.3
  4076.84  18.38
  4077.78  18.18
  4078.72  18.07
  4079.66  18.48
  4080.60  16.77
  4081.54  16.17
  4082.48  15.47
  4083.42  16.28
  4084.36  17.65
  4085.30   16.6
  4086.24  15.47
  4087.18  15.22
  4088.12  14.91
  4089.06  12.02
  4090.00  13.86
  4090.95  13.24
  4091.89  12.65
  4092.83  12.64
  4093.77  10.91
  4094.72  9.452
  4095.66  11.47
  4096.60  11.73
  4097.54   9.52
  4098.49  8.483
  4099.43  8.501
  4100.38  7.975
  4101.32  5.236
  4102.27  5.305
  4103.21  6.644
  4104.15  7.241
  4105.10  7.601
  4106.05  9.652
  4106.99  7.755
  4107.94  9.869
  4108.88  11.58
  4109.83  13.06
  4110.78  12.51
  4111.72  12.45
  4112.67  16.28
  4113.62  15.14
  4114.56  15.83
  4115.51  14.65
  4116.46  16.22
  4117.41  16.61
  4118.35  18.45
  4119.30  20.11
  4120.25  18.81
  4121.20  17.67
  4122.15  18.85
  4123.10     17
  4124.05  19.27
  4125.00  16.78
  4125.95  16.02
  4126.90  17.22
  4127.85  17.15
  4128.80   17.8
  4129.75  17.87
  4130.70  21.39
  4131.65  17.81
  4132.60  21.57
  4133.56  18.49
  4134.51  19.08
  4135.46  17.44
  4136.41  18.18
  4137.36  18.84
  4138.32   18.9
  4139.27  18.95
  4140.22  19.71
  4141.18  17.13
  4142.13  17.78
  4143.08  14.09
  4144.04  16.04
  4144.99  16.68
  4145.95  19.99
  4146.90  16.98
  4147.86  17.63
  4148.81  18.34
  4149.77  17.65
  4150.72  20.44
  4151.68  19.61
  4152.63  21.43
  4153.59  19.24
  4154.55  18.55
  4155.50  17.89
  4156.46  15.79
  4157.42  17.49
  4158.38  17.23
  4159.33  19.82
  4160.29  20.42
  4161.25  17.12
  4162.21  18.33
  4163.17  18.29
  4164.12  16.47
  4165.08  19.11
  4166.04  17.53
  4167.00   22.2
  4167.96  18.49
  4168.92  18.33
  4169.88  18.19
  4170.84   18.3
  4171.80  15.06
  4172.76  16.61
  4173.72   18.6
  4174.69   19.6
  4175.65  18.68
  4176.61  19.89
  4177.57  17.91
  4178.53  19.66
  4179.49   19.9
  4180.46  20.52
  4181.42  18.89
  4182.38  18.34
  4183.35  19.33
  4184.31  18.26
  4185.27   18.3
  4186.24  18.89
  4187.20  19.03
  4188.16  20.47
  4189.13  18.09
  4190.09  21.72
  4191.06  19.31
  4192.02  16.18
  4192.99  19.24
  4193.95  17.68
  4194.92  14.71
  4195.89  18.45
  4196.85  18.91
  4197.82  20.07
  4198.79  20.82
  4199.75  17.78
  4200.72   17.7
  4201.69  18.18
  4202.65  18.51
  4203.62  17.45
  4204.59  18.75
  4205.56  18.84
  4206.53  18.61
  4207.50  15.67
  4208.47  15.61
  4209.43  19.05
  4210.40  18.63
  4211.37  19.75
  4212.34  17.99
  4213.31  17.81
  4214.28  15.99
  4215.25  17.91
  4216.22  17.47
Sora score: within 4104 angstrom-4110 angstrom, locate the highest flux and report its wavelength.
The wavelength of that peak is 4109.83 angstrom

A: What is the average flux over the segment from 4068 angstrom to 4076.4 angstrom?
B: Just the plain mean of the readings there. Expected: 18.4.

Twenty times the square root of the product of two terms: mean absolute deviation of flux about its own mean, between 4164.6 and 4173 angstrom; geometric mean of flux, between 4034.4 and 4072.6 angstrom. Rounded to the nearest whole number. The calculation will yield 99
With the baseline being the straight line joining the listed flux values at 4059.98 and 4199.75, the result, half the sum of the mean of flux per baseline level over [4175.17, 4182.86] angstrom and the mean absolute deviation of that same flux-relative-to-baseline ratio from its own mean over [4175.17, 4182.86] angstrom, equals 0.54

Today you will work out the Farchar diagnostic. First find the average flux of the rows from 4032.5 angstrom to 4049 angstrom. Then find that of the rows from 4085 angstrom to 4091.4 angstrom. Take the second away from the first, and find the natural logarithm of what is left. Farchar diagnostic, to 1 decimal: 1.8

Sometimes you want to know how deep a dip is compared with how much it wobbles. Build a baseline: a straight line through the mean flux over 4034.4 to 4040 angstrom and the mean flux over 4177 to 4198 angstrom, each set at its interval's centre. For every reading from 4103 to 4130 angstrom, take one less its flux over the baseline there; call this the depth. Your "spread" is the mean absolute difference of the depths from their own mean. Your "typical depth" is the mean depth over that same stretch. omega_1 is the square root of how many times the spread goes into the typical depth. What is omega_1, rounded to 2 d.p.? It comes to 1.20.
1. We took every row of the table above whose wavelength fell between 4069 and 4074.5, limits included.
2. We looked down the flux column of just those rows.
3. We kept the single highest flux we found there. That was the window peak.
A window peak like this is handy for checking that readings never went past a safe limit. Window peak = 19.13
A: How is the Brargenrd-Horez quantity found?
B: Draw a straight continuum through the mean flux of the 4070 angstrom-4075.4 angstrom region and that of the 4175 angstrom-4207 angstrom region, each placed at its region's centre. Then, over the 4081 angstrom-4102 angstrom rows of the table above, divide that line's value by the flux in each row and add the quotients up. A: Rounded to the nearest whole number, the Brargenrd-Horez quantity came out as 35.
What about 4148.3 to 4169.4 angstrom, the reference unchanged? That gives 22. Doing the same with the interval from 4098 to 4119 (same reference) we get 42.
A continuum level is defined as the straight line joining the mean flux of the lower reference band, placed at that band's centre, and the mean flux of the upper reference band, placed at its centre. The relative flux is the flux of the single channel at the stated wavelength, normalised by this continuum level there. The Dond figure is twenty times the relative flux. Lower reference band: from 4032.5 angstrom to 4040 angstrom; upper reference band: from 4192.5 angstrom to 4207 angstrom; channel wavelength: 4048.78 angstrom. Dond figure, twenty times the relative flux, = 20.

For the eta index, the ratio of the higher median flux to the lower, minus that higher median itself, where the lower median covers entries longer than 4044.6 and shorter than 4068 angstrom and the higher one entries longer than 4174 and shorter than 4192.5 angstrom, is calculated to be -18.1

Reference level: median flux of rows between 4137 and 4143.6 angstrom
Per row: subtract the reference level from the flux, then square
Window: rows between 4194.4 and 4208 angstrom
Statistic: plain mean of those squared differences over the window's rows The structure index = 2.7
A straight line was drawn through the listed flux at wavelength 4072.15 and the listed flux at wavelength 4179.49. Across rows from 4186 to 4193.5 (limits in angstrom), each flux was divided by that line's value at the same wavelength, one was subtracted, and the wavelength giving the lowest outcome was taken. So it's 4192.02 angstrom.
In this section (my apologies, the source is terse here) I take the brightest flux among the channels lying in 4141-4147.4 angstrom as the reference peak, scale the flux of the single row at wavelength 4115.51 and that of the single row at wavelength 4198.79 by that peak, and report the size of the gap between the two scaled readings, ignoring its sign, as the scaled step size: 0.31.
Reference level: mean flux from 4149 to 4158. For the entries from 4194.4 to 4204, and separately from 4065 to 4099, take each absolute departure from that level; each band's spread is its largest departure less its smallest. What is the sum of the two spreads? 14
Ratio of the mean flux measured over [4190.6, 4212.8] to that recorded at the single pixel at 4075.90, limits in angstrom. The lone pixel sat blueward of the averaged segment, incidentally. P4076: 0.99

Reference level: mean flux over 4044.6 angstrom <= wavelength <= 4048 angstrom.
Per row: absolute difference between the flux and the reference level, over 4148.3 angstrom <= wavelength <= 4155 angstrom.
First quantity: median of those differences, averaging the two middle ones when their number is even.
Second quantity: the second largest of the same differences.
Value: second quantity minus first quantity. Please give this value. 0.9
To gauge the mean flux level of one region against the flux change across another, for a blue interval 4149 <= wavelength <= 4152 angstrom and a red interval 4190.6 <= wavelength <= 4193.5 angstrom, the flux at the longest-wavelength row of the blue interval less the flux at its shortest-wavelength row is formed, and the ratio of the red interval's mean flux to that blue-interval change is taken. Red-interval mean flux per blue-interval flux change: 9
